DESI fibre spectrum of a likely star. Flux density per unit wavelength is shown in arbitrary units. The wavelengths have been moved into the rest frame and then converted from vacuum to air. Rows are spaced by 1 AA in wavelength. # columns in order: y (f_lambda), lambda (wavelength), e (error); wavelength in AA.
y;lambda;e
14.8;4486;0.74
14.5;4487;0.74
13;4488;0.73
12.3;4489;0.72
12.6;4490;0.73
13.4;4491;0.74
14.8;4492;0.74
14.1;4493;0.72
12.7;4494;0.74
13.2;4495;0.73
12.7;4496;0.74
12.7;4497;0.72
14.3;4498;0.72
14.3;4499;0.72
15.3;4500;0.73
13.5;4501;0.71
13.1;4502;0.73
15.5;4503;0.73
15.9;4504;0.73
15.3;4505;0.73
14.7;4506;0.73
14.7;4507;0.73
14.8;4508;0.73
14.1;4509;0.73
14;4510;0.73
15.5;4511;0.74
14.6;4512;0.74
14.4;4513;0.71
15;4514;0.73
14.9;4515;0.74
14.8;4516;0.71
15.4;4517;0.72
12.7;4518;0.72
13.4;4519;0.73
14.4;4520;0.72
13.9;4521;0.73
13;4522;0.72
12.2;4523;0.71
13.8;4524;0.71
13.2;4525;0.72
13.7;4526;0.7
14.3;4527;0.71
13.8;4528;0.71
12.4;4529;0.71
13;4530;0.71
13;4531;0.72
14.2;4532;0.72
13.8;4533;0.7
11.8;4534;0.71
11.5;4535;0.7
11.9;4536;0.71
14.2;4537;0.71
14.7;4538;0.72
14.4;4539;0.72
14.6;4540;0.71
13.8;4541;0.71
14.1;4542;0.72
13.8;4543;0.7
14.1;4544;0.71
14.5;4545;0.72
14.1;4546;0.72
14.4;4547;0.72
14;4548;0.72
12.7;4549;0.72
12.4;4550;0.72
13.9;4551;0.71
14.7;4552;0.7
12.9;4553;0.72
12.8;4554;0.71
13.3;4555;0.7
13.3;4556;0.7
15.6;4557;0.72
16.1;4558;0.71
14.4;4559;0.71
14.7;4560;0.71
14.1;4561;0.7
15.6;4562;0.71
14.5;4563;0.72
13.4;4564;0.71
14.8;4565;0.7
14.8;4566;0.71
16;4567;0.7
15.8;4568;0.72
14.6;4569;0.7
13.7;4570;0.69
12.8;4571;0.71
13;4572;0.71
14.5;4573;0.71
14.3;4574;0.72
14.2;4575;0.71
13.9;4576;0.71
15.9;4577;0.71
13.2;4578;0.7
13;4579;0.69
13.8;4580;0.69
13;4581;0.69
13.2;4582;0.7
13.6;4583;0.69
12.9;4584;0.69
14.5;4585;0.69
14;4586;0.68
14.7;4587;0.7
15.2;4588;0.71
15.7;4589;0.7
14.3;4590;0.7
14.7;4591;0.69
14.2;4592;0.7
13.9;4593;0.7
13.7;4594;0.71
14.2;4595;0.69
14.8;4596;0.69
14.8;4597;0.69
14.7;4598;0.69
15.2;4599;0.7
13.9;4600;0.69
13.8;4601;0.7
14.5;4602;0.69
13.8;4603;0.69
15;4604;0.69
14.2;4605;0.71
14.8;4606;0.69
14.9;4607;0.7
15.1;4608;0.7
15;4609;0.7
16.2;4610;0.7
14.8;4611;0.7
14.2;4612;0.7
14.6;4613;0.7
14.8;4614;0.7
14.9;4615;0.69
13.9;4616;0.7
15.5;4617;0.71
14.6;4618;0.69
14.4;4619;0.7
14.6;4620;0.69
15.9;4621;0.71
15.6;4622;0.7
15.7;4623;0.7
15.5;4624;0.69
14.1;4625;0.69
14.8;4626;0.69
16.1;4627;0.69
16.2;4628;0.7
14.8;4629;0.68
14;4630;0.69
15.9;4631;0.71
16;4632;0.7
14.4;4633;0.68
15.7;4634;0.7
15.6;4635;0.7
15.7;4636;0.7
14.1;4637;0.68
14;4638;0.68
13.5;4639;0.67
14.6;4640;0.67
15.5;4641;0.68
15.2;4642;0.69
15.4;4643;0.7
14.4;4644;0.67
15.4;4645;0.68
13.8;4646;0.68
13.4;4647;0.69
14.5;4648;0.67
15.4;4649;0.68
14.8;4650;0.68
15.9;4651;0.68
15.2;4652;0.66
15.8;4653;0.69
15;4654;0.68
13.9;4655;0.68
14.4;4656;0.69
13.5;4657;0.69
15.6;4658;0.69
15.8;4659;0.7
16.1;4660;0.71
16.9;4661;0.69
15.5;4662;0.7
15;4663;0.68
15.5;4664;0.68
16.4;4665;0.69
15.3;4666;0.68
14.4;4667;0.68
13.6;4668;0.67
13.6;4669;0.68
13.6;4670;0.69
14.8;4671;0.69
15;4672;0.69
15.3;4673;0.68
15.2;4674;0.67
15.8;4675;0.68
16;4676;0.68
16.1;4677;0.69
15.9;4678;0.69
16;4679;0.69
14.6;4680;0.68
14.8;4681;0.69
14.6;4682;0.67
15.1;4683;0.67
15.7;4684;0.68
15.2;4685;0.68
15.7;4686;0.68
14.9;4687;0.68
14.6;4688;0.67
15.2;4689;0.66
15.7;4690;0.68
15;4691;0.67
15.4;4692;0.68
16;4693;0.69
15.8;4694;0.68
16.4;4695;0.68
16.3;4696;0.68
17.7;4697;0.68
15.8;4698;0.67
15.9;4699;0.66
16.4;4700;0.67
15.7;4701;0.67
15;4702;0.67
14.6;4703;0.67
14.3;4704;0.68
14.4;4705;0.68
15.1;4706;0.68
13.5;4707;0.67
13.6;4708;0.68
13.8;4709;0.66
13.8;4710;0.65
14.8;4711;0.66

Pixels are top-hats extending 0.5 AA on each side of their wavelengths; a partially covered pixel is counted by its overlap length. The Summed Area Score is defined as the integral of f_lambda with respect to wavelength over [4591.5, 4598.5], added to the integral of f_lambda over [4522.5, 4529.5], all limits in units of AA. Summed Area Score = 194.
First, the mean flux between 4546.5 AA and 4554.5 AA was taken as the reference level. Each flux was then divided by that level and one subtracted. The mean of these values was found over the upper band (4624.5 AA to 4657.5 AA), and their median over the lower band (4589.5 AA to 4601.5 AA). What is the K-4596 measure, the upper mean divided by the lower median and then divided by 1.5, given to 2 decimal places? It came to 1.21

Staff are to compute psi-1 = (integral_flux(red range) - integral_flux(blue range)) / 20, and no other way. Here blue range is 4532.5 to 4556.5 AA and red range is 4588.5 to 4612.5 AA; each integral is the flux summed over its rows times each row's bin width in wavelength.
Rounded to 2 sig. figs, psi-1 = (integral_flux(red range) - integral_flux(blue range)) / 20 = 1.2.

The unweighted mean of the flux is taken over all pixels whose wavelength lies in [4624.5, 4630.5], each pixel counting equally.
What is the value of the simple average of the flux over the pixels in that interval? 15.0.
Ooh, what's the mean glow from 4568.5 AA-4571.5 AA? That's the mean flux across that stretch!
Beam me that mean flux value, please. 13.7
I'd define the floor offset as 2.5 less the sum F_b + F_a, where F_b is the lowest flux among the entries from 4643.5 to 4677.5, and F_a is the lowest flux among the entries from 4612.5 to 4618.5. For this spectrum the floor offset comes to -24.8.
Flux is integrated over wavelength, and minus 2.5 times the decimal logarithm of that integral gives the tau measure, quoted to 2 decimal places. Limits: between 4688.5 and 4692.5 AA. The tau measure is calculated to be -4.47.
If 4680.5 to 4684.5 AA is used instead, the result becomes -4.45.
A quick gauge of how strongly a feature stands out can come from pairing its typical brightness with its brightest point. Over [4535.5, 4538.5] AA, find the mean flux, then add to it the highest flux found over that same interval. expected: 28.3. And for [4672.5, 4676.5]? 31.6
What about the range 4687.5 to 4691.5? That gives 30.8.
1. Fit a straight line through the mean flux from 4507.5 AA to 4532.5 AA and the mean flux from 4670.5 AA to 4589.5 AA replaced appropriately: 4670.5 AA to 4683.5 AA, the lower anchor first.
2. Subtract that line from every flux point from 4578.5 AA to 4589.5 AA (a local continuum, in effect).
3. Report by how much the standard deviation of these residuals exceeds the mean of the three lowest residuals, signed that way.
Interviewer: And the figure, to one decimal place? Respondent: 2.4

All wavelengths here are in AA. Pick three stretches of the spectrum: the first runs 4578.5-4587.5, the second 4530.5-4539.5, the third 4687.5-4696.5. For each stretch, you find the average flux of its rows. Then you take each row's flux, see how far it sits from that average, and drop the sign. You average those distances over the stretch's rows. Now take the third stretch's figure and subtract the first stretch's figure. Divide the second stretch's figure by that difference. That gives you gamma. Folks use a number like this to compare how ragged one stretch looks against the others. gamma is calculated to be -18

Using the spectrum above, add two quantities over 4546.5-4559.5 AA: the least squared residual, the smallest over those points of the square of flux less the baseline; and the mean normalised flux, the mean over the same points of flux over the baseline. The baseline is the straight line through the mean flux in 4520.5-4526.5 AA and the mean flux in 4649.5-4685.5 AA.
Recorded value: 1.07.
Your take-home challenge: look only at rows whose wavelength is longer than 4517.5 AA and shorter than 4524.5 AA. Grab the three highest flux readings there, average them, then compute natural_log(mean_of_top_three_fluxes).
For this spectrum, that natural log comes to 2.64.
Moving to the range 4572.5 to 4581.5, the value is 2.70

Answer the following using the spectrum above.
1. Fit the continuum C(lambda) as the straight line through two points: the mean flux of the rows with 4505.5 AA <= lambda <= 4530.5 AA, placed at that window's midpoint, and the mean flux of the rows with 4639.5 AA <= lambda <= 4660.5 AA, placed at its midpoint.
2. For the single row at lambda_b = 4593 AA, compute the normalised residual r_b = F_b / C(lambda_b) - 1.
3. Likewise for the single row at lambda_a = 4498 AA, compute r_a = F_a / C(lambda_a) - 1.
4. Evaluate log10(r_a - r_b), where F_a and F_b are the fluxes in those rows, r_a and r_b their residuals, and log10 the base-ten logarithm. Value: -1.13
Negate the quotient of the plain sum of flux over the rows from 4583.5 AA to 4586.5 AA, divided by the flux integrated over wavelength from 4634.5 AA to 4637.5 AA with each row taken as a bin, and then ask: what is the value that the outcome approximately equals -0.91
